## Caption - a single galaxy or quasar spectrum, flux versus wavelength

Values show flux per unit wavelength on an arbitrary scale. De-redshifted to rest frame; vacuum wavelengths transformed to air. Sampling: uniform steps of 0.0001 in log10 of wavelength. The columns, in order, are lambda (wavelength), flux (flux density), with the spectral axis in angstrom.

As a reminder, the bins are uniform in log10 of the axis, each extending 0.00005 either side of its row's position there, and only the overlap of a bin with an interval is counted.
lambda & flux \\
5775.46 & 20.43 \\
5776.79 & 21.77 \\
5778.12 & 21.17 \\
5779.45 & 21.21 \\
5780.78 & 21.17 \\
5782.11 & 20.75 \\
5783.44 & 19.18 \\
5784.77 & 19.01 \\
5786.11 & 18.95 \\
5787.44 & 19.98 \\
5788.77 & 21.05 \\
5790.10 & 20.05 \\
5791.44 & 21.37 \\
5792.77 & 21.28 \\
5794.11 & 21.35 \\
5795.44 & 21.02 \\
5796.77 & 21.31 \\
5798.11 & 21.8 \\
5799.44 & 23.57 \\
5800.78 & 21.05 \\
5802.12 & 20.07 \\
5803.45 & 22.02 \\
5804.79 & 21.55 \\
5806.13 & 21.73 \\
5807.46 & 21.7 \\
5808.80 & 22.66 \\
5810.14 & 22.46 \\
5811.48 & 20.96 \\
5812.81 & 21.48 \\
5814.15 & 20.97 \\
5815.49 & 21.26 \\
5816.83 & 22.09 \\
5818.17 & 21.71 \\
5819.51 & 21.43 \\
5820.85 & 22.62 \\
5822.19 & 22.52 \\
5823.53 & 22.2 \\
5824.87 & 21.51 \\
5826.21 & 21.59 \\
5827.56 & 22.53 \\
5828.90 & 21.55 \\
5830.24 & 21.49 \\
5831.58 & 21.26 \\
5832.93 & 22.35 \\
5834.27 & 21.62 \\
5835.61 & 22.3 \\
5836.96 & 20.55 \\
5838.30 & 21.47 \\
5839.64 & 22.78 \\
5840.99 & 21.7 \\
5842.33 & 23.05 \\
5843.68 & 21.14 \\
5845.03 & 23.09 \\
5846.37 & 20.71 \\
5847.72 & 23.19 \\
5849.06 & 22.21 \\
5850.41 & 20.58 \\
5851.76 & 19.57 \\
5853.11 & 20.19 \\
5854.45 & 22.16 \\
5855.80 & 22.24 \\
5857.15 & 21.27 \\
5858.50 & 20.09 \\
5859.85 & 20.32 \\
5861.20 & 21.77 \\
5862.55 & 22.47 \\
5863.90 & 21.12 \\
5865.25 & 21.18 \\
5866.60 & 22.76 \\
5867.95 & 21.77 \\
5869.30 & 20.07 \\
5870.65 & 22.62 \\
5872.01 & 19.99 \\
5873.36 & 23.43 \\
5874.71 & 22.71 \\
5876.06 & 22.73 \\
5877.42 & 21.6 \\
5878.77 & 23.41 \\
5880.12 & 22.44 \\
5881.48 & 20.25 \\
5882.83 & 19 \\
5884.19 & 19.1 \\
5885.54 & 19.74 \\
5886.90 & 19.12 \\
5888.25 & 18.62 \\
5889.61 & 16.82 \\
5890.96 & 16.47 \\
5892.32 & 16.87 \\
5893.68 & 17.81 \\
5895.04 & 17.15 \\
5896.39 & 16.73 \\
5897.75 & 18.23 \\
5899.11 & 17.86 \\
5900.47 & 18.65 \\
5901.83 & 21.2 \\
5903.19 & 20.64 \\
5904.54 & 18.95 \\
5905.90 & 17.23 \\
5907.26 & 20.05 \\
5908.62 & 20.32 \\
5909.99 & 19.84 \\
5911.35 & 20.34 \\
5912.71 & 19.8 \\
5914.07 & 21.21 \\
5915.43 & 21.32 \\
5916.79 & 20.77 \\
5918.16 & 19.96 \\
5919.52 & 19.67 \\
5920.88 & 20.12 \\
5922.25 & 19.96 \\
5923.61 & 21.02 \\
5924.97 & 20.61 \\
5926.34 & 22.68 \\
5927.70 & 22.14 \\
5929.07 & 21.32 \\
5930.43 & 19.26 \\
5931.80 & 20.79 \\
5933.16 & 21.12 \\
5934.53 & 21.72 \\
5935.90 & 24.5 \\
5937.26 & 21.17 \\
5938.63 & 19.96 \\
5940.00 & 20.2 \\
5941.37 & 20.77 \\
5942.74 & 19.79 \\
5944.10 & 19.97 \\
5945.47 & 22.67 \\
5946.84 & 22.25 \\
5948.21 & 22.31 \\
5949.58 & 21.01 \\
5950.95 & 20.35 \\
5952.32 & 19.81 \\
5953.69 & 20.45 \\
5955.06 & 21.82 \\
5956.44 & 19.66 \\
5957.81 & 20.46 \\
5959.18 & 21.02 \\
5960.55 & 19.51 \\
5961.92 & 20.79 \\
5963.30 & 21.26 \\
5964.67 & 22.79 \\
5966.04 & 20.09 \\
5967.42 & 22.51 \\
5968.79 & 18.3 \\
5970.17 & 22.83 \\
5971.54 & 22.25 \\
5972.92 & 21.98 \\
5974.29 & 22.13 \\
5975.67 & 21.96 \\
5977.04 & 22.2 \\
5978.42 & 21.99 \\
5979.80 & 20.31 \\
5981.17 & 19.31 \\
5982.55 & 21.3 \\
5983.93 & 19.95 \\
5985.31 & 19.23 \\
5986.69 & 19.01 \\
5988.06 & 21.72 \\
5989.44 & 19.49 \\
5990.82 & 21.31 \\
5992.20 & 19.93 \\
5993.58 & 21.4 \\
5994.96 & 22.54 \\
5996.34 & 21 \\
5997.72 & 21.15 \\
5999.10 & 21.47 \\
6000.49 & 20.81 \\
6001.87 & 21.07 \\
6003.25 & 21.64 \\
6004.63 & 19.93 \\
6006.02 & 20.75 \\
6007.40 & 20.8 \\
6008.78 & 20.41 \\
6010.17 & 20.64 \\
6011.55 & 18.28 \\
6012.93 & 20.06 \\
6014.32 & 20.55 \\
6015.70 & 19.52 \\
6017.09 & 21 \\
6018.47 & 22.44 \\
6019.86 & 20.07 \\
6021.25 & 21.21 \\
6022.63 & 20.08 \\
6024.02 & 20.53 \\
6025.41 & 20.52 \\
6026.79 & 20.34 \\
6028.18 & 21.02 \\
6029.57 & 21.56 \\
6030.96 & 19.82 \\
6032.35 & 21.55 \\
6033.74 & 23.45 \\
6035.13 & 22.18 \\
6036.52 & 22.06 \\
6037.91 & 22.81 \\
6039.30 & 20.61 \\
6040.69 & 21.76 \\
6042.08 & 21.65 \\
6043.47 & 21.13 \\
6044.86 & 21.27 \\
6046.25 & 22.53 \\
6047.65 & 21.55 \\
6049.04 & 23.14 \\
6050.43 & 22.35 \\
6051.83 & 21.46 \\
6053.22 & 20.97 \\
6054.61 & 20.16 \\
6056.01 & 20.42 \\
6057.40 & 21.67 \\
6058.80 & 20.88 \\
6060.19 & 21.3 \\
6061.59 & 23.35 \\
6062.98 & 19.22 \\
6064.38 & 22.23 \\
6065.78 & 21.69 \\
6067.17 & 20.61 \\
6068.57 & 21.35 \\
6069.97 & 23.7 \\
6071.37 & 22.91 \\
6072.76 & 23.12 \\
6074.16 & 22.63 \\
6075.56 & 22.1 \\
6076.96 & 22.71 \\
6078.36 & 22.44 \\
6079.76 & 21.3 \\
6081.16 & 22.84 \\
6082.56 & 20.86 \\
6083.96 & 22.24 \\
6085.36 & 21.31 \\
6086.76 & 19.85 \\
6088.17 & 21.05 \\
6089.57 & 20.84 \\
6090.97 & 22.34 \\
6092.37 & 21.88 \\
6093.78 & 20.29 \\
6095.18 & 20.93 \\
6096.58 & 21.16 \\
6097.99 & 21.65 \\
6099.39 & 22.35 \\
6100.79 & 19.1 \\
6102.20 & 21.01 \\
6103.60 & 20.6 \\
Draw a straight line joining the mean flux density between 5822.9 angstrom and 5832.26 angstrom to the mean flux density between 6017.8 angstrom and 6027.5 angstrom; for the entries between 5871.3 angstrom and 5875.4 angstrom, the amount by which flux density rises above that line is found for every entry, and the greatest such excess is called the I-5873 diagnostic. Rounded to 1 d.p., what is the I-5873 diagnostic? 1.9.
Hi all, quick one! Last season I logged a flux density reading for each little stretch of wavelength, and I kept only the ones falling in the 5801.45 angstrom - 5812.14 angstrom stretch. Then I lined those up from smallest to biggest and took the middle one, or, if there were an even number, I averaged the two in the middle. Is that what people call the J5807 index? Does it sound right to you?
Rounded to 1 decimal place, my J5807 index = 21.7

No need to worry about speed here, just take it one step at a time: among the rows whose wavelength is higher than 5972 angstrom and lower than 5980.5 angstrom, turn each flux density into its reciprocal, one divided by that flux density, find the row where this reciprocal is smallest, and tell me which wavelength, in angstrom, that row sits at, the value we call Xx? 5977.04 angstrom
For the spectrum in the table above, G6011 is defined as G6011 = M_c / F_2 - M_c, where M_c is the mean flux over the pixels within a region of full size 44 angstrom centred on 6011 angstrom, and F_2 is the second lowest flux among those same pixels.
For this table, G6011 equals -19.7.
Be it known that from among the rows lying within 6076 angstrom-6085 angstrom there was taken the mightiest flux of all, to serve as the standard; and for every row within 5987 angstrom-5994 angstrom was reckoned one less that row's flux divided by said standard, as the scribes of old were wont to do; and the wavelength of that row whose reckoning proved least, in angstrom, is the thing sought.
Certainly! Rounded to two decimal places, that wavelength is 5988.06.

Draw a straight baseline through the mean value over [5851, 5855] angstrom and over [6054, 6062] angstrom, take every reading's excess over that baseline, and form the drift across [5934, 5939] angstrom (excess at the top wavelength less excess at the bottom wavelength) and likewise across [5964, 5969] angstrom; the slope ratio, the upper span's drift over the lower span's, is 2.5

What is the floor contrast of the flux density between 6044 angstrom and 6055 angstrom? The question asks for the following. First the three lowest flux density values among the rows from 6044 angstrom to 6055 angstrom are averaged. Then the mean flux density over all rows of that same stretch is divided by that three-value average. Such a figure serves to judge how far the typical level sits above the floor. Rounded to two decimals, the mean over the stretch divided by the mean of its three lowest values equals 1.04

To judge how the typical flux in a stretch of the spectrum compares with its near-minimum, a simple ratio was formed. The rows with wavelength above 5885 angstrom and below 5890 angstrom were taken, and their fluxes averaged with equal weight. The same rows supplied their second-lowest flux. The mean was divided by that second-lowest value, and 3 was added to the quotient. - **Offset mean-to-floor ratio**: 4.00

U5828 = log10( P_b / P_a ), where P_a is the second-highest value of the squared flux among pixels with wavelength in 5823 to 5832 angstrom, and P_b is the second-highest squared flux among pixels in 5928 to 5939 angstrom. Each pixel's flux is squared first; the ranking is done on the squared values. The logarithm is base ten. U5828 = -0.019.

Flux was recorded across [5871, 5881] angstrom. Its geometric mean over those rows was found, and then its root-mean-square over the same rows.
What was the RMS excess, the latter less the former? 0.06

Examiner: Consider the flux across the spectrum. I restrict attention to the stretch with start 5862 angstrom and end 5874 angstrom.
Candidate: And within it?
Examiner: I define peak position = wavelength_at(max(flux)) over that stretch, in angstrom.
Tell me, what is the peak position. 5873.36 angstrom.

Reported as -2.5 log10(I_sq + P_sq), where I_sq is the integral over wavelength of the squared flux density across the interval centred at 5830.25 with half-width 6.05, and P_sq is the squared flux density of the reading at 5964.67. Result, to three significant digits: -9.49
